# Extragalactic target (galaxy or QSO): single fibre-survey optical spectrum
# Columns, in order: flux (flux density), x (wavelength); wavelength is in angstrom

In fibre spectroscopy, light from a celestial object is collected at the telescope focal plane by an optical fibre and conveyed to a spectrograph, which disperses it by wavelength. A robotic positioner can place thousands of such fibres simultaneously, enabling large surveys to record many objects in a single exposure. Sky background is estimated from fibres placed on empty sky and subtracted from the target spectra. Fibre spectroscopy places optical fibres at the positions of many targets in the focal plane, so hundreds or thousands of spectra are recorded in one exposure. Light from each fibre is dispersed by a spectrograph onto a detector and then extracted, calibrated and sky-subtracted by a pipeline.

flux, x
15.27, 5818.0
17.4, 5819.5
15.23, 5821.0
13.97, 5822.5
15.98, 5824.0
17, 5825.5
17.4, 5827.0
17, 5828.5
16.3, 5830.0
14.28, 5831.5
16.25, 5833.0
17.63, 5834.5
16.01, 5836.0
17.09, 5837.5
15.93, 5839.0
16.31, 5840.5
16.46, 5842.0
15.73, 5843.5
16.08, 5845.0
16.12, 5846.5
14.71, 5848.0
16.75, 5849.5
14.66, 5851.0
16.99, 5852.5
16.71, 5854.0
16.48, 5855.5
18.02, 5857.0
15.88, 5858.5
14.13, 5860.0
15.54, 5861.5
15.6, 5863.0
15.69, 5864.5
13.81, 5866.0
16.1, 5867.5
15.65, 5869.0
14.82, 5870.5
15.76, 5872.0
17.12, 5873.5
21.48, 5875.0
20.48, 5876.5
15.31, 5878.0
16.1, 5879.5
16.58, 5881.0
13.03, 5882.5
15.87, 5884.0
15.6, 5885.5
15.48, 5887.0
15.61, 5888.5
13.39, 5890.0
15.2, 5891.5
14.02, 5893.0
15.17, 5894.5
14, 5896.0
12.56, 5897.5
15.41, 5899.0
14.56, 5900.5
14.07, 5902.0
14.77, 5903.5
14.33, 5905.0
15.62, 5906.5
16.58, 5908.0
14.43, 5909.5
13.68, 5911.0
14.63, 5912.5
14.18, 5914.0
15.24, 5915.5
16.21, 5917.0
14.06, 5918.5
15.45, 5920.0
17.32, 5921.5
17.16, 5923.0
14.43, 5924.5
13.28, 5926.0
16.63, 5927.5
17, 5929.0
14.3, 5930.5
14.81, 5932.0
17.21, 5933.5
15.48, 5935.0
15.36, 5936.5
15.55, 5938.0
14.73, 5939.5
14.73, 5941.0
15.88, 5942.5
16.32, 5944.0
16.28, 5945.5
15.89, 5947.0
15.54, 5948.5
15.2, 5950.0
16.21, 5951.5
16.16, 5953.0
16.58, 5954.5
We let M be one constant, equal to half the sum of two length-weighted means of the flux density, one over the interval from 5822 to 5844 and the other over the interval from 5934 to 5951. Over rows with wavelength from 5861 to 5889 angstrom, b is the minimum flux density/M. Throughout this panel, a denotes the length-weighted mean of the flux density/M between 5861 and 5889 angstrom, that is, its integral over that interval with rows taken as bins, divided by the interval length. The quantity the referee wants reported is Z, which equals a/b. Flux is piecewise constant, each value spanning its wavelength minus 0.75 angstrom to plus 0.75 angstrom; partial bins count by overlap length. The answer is 1.24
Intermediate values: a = 1.01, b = 0.819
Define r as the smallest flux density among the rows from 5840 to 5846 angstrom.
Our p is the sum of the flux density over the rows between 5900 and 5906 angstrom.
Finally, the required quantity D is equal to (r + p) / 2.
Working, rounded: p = 57.7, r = 15.73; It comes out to 36.7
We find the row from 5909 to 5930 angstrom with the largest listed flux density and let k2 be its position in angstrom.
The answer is 5921.5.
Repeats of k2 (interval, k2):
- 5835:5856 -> 5837.5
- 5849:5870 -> 5857.0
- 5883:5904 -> 5884.0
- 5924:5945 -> 5933.5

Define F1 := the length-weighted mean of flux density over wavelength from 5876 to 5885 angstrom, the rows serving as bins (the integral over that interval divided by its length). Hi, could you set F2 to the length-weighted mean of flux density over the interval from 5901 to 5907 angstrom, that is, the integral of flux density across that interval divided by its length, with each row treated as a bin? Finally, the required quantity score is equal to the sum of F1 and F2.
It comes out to 30.7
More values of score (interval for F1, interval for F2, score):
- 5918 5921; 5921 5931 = 30.8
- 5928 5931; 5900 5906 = 30.3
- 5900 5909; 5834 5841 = 31.6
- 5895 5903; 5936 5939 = 29.6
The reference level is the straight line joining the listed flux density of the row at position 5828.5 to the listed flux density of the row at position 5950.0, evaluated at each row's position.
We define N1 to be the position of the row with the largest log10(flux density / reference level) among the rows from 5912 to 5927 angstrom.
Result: 5921.5 angstrom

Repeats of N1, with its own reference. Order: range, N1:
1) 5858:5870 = 5867.5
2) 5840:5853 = 5852.5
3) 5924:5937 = 5933.5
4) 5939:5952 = 5951.5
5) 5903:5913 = 5908.0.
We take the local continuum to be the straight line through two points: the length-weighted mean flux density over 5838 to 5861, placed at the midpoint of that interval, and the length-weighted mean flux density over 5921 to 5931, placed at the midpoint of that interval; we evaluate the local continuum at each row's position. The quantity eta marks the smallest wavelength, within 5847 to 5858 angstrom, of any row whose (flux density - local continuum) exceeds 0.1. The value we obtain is 5849.5 angstrom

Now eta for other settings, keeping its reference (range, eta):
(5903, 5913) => 5908.0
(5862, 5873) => 5867.5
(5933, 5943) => 5933.5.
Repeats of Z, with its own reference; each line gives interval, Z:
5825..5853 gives 1.14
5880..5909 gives 1.18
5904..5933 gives 1.15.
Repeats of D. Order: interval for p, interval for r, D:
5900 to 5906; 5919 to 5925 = 36.1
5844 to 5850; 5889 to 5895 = 38.5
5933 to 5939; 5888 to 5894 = 38.5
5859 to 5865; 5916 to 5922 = 37.5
